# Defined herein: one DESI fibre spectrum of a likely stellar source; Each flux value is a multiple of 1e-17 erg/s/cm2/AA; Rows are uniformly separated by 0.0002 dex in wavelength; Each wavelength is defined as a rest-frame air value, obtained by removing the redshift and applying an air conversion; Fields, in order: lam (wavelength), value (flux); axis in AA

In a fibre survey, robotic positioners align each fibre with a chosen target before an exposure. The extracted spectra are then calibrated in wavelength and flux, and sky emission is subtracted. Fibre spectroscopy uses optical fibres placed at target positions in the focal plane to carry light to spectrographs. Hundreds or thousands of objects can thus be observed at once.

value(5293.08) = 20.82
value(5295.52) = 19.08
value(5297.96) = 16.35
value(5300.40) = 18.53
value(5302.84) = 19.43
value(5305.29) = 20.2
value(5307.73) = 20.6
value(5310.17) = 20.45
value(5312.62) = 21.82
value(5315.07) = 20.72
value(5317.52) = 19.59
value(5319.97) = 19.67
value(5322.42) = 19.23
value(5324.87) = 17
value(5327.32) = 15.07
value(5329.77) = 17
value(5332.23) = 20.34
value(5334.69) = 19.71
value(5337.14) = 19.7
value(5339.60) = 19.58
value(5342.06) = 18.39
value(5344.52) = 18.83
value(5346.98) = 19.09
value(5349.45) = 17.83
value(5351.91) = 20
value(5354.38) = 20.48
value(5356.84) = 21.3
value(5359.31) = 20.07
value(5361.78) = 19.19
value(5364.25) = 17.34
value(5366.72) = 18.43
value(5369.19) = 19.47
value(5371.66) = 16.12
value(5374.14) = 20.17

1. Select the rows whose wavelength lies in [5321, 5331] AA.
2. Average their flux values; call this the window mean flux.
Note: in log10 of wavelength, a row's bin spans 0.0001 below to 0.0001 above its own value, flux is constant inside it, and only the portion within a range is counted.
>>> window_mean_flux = 17.1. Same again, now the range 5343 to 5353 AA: 18.9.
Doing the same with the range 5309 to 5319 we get 20.6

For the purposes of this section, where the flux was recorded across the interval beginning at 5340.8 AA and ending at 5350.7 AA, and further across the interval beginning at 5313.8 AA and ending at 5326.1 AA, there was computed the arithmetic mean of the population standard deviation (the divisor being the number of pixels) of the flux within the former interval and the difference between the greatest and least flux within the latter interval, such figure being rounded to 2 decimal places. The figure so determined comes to 2.10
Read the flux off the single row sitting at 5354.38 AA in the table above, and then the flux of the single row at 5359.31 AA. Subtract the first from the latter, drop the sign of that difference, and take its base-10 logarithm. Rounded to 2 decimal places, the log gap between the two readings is -0.39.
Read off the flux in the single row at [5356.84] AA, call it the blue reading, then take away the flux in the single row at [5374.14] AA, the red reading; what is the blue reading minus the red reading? 1.1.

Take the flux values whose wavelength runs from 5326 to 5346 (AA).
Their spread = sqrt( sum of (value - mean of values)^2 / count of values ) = 1.6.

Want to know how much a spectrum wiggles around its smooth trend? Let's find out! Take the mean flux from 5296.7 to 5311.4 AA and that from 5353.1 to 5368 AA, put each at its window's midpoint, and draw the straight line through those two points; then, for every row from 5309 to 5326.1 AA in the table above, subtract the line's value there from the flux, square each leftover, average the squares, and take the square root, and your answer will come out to 1.49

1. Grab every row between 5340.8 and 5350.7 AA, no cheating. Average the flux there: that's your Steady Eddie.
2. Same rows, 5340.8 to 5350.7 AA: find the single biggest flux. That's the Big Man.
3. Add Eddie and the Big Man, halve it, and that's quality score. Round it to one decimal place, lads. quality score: 18.8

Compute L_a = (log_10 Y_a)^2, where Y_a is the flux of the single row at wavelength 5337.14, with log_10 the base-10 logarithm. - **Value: 1.68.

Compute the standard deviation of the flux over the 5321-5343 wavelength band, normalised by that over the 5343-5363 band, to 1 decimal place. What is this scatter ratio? 1.6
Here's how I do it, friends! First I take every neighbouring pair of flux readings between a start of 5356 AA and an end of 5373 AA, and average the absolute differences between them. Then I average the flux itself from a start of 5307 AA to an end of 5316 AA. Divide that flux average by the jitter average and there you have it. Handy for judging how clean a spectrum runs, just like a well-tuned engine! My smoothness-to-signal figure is 13.3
